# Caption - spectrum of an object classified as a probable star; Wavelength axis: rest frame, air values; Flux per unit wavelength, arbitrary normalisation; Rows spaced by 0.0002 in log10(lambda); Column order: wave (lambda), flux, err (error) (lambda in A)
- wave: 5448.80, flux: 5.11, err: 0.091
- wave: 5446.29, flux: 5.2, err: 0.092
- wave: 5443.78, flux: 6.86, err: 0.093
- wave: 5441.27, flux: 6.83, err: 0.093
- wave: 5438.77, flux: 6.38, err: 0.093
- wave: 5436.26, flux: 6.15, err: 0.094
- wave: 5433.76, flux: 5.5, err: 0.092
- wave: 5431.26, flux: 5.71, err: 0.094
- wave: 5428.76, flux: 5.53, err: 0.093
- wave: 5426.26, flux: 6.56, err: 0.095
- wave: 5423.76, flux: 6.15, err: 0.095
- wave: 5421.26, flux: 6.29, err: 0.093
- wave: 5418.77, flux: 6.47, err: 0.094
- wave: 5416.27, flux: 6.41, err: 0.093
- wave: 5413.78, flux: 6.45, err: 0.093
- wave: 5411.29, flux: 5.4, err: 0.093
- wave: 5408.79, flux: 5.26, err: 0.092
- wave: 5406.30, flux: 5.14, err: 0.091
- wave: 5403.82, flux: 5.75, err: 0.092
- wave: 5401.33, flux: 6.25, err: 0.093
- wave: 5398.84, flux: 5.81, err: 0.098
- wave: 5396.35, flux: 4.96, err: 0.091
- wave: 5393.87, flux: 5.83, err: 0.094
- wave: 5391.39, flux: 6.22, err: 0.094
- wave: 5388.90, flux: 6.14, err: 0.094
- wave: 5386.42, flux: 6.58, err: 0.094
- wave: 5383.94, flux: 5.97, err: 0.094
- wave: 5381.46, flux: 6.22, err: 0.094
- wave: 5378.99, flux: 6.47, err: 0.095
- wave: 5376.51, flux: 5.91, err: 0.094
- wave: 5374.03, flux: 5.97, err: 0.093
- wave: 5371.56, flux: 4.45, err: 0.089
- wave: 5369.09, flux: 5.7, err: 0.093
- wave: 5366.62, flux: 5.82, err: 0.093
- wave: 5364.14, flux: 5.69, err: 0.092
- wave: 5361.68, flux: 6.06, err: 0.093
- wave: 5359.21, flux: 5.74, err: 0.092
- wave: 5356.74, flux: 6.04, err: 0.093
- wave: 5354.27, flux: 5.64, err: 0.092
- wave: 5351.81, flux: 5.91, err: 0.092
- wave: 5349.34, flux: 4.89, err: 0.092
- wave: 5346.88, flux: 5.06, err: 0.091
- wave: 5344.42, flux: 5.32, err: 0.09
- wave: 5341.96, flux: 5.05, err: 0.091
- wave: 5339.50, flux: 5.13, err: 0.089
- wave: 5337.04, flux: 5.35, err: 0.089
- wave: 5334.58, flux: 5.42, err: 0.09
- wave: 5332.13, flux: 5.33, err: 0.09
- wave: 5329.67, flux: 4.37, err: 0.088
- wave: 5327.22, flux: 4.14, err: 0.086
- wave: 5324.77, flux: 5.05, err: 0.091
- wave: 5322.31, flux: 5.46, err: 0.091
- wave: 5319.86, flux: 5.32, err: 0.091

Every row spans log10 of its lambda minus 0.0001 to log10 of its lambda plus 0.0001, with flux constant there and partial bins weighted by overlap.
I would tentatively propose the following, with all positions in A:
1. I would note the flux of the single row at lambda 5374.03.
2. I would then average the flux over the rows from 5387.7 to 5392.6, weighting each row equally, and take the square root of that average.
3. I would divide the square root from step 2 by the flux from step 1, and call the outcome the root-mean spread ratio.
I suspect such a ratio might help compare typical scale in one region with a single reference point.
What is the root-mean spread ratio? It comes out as 0.42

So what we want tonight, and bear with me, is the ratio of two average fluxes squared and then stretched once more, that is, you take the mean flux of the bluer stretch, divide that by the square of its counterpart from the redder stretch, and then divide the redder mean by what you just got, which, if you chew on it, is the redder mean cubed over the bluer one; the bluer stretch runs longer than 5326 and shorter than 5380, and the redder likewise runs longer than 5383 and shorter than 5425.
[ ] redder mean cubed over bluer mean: 38.7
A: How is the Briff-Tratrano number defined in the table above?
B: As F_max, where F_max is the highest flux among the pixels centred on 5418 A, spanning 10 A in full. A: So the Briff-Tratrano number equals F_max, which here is 6.47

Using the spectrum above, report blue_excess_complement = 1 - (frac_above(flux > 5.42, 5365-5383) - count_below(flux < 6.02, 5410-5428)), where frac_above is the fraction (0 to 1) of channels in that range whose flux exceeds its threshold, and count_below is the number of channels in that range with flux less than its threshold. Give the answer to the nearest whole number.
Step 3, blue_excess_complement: 1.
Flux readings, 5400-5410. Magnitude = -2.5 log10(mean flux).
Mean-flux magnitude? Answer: -1.87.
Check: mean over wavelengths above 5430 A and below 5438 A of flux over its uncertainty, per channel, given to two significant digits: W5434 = 62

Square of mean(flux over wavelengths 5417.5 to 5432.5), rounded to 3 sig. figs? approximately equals 37.4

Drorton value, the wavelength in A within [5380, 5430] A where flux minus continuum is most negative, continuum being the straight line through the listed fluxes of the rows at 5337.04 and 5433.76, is 5396.35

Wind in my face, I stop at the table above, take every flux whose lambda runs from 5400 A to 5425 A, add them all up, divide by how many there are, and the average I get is 6.0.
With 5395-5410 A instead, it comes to 5.5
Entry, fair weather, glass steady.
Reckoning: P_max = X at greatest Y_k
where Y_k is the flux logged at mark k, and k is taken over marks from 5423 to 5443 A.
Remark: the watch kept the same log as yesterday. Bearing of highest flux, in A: 5441.27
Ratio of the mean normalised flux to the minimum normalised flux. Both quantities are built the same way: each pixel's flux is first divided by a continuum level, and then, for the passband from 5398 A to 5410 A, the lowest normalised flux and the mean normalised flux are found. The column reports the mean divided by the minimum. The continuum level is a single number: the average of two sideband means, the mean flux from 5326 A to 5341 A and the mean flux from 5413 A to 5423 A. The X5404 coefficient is 1.10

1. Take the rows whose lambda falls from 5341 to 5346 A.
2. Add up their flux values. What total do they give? 10.4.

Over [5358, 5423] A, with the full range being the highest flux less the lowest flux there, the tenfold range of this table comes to 21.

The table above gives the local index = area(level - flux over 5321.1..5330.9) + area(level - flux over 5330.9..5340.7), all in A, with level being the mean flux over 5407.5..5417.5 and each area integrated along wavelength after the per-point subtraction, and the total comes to 17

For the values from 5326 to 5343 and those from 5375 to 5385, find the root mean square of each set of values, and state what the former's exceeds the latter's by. -1.2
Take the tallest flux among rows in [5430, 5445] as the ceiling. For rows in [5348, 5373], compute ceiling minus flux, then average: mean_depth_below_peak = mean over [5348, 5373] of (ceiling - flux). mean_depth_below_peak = 1.3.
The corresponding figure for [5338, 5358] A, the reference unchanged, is 1.5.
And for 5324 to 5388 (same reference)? 1.3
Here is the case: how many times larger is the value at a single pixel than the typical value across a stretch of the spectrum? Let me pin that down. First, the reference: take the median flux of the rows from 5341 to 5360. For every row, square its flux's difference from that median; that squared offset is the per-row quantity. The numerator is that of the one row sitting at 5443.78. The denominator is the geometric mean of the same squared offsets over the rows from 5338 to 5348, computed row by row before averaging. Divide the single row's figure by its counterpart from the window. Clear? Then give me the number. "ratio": 18.9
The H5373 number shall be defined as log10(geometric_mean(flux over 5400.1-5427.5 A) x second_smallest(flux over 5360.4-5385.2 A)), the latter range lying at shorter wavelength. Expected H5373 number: 1.533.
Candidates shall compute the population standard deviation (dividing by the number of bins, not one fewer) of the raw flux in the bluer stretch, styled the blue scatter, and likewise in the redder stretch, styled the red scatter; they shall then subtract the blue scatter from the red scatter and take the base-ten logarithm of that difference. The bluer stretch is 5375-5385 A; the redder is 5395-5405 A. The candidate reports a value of -0.61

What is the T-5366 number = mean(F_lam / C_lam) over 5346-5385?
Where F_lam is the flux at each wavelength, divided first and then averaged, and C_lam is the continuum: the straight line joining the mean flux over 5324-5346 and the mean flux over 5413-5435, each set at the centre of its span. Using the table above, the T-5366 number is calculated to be 1.06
